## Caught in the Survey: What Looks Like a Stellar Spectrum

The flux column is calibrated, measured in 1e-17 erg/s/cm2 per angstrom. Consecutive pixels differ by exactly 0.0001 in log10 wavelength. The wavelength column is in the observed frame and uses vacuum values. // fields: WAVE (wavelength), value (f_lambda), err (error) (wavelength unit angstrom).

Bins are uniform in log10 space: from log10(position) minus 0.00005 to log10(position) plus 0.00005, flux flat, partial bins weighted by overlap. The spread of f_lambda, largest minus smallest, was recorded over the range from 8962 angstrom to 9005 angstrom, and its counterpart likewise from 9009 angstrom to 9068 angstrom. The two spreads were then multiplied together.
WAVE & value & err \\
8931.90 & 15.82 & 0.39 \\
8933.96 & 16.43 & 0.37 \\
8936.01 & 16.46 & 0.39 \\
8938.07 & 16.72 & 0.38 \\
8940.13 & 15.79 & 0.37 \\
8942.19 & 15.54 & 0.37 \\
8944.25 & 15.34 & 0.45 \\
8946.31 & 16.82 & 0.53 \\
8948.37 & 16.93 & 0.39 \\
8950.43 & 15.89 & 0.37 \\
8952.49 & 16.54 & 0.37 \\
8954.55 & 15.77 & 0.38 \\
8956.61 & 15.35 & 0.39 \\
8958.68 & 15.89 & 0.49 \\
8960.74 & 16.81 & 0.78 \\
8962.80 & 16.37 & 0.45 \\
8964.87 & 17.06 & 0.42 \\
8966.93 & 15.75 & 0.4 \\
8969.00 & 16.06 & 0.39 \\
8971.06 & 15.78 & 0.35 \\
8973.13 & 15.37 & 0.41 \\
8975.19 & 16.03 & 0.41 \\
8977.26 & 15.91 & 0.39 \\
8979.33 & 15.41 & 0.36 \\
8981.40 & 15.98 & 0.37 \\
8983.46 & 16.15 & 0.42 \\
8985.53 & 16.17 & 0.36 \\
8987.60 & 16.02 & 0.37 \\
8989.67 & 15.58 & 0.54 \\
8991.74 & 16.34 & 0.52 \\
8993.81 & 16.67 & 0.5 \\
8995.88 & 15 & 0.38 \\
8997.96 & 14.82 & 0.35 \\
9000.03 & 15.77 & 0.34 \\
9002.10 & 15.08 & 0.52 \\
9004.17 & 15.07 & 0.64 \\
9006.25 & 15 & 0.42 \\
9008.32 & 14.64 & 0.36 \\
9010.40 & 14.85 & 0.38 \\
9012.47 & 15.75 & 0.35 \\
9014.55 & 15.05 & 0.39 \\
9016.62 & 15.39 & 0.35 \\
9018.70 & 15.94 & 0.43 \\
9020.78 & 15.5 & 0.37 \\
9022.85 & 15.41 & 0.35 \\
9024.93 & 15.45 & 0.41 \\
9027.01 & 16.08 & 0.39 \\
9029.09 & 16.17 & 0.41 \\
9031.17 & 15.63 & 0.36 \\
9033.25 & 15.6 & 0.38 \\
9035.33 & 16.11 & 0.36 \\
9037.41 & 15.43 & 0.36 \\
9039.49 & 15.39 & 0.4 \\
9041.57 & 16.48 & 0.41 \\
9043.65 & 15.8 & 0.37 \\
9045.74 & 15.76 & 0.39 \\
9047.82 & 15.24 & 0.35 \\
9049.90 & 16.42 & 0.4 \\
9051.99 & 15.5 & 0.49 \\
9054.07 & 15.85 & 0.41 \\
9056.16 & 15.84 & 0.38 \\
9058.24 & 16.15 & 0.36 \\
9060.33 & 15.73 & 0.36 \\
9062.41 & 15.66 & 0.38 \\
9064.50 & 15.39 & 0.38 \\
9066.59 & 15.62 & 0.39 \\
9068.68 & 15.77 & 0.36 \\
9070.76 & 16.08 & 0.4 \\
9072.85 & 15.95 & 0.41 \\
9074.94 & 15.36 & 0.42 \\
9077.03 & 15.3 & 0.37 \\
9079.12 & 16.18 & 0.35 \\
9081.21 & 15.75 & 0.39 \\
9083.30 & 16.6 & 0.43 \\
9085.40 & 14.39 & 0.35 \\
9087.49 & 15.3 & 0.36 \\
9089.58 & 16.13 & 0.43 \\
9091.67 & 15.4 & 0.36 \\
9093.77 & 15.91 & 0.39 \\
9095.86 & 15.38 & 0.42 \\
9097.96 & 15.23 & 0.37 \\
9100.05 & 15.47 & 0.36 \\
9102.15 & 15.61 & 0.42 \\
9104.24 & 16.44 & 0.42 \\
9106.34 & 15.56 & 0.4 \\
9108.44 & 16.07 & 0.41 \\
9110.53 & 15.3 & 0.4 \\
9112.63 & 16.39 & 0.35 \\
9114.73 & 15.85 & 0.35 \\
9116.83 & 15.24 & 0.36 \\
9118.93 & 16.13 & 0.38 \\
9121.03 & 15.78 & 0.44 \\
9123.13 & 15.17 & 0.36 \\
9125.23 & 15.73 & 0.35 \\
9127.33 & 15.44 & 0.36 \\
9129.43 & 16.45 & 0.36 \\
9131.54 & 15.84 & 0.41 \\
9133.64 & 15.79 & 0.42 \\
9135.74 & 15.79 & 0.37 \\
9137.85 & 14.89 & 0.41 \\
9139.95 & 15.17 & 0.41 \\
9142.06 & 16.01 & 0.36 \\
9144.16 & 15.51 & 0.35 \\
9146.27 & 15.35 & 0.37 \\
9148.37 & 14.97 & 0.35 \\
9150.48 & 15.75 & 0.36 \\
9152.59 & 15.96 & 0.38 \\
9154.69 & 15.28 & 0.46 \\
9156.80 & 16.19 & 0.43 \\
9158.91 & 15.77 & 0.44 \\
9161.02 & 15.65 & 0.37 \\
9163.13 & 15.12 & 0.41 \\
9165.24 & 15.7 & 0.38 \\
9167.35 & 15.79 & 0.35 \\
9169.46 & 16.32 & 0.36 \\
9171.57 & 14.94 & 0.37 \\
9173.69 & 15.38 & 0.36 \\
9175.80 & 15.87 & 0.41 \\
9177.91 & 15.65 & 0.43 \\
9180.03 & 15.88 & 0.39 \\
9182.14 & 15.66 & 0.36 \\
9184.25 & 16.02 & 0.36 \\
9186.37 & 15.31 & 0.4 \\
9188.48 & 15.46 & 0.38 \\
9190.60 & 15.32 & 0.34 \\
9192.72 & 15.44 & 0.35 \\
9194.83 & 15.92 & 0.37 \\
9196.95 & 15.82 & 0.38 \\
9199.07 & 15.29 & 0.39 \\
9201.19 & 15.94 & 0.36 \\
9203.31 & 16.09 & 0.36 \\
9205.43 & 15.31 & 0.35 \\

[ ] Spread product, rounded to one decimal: 3.7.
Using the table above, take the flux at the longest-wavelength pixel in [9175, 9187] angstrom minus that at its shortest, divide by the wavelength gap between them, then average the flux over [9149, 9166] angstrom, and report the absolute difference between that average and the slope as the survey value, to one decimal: 15.7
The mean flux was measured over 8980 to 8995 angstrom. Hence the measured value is 16.1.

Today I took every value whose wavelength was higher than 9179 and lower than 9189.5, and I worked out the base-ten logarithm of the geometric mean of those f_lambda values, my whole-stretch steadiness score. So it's 1.19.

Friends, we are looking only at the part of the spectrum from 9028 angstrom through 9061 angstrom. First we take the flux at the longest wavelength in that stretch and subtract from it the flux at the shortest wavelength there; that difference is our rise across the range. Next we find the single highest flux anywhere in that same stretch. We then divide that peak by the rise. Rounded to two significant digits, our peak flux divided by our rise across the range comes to -37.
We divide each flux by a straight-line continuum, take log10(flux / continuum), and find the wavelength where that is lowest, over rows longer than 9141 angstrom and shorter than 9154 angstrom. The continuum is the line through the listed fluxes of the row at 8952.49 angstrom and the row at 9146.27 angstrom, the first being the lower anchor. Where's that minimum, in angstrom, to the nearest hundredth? 9148.37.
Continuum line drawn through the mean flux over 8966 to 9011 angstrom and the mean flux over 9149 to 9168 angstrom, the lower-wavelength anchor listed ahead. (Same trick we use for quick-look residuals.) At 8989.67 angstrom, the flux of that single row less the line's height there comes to 0.0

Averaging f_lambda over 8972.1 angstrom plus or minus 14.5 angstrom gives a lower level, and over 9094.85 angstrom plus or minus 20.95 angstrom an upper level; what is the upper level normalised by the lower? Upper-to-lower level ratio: 0.98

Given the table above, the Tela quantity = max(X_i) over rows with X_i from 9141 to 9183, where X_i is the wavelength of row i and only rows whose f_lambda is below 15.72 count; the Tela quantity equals 9182.14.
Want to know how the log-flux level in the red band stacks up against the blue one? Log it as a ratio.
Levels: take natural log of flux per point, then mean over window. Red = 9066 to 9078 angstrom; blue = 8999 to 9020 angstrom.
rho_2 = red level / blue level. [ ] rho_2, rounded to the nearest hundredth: 1.01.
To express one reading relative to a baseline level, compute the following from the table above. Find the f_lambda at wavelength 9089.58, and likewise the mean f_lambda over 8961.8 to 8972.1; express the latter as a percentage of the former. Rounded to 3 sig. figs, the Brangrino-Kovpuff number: 100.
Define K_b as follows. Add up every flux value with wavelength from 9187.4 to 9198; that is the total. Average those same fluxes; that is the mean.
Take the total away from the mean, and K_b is -62.4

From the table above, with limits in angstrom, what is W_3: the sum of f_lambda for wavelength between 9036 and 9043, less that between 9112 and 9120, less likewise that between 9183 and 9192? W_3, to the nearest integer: -78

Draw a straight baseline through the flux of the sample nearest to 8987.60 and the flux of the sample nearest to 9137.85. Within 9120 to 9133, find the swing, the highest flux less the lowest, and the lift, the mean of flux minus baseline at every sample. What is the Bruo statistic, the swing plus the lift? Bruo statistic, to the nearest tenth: 2.0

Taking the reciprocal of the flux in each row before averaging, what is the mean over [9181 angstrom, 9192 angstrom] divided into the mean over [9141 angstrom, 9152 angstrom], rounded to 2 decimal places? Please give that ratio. 1.00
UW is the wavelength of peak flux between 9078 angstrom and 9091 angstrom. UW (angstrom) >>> 9083.30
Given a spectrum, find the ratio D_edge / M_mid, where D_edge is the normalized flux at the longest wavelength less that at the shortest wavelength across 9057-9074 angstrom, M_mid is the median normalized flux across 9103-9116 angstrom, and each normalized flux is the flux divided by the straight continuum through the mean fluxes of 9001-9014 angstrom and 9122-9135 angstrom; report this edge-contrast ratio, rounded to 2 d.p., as -0.02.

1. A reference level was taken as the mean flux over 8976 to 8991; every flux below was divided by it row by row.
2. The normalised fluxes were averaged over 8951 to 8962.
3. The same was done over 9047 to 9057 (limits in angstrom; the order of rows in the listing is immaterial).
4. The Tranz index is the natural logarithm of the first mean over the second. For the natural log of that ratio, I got 0.019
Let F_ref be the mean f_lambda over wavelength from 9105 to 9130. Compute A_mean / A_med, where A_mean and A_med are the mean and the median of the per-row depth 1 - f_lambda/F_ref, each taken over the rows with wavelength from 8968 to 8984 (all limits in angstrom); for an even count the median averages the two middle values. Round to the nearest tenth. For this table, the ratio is 0.4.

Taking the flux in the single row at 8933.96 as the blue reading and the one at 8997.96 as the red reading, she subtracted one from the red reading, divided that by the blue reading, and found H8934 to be 0.84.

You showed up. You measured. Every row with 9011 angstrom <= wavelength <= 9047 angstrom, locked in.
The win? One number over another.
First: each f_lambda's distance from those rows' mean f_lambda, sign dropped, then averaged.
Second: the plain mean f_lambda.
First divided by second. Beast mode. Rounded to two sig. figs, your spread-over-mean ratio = 0.019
